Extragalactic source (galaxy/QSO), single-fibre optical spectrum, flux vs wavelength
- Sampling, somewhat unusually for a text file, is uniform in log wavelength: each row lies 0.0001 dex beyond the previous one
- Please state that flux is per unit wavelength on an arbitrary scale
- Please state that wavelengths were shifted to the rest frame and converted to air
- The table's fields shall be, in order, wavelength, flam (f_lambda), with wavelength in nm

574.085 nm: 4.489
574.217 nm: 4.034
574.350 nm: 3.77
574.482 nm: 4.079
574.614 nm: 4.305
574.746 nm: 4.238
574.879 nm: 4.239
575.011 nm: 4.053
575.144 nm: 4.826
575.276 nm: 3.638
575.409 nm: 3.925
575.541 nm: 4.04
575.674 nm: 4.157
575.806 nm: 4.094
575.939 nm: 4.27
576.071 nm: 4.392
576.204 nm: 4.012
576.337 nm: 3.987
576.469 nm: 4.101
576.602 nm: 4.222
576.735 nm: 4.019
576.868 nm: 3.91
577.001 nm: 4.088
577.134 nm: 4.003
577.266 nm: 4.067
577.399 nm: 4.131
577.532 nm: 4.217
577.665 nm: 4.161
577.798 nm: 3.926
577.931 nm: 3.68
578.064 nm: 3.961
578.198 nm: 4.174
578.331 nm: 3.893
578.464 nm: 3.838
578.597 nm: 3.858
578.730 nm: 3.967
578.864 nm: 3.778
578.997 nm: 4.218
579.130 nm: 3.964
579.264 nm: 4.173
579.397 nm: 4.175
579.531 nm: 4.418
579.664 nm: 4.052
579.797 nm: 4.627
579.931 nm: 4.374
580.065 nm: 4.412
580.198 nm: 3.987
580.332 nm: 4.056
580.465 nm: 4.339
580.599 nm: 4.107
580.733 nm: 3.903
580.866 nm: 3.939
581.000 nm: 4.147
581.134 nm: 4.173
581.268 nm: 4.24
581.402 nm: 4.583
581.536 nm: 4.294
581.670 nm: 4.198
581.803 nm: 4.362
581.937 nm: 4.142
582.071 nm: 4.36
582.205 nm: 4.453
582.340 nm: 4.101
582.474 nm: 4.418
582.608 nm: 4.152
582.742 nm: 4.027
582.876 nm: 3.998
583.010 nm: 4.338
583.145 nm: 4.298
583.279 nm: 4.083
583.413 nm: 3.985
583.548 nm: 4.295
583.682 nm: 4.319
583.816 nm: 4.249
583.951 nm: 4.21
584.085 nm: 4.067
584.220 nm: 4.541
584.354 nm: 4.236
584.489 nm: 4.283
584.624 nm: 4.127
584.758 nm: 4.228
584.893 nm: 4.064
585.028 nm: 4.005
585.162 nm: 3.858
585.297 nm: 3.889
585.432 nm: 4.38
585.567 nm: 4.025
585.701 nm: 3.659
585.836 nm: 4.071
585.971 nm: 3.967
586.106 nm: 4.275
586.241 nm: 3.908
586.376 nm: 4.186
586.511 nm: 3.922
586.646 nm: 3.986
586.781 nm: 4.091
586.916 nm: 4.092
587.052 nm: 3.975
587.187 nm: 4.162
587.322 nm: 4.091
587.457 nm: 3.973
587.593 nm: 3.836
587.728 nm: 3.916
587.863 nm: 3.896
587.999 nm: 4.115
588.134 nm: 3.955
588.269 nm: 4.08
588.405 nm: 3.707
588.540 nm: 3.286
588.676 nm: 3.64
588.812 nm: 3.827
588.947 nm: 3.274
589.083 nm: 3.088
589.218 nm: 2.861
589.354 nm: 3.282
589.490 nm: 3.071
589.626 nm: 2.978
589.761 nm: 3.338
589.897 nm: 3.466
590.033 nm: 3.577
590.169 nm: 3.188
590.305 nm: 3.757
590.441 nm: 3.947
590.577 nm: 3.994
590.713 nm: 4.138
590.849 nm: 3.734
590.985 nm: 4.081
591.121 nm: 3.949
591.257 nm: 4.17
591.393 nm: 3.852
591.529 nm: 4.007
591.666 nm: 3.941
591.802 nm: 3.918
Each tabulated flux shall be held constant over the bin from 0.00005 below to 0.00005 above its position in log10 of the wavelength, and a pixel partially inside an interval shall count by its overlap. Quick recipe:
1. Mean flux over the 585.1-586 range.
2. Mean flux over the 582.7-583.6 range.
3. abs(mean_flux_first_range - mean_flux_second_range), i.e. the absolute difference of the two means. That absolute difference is 0.17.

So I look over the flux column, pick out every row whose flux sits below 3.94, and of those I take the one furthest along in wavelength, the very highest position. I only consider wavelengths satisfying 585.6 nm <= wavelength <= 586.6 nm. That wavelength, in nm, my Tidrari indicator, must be 586.511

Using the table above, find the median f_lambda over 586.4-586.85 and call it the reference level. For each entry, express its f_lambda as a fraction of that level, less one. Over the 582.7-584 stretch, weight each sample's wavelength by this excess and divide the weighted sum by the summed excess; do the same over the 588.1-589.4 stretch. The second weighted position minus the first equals 5.53 nm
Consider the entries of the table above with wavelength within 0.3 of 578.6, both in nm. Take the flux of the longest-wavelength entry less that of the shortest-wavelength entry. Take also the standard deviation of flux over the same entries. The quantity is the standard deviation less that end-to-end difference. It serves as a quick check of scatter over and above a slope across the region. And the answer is 0.18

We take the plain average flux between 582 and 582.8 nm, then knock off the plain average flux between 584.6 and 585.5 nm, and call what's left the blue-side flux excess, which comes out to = 0.17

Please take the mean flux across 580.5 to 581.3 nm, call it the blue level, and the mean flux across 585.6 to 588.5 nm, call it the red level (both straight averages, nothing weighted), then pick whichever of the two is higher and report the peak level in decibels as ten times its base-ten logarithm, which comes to 6.11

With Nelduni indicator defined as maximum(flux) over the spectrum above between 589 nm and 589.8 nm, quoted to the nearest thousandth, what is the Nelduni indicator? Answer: 3.338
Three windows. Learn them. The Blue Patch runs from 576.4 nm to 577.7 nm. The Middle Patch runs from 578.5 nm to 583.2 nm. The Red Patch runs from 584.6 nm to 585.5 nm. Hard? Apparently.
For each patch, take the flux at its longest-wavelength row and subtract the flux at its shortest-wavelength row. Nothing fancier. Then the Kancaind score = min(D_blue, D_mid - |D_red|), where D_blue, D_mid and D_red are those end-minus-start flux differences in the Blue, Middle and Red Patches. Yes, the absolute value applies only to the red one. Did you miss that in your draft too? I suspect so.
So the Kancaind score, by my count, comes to 0.1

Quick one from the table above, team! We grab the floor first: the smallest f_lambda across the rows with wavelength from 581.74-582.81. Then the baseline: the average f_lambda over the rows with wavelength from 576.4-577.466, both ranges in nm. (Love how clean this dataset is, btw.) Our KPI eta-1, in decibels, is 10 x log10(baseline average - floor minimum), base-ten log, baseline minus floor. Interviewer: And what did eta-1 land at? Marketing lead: -14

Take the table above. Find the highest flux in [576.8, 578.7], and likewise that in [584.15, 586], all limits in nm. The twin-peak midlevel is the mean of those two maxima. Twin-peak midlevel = 4.38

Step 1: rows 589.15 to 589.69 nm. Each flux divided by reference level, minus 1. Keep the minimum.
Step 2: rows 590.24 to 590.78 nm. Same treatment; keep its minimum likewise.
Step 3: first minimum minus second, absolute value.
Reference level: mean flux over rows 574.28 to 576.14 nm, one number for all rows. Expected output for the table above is 0.22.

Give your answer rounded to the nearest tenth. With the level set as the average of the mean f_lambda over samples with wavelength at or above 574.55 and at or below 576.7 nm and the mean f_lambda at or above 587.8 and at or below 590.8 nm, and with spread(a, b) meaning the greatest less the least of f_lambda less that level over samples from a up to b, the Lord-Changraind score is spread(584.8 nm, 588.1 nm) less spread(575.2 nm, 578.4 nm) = 0.0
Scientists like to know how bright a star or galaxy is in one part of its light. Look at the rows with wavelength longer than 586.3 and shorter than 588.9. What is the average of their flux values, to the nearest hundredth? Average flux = 3.93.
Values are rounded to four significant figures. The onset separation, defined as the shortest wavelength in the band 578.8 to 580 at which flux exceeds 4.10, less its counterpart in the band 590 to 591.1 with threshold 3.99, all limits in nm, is -11.58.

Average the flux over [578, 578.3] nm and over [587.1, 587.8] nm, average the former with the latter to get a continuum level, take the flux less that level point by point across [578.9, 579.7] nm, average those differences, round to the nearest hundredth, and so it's 0.14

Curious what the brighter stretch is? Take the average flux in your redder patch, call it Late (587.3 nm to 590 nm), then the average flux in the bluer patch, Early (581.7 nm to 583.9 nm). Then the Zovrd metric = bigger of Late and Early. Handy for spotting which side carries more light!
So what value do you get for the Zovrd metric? 4.22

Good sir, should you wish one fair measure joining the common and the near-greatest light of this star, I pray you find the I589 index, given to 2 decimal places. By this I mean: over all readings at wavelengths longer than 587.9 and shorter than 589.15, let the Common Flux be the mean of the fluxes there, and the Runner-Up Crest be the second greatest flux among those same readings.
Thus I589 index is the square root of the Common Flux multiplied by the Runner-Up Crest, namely 3.87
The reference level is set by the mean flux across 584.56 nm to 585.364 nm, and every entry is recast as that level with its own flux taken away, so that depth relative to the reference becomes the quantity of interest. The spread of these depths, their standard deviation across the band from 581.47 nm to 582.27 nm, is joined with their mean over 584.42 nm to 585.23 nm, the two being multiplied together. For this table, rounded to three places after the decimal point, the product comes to -0.007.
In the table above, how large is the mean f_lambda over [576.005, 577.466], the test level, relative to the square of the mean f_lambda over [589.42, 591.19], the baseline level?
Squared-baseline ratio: 0.31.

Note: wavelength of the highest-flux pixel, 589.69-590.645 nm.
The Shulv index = 590.577 nm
